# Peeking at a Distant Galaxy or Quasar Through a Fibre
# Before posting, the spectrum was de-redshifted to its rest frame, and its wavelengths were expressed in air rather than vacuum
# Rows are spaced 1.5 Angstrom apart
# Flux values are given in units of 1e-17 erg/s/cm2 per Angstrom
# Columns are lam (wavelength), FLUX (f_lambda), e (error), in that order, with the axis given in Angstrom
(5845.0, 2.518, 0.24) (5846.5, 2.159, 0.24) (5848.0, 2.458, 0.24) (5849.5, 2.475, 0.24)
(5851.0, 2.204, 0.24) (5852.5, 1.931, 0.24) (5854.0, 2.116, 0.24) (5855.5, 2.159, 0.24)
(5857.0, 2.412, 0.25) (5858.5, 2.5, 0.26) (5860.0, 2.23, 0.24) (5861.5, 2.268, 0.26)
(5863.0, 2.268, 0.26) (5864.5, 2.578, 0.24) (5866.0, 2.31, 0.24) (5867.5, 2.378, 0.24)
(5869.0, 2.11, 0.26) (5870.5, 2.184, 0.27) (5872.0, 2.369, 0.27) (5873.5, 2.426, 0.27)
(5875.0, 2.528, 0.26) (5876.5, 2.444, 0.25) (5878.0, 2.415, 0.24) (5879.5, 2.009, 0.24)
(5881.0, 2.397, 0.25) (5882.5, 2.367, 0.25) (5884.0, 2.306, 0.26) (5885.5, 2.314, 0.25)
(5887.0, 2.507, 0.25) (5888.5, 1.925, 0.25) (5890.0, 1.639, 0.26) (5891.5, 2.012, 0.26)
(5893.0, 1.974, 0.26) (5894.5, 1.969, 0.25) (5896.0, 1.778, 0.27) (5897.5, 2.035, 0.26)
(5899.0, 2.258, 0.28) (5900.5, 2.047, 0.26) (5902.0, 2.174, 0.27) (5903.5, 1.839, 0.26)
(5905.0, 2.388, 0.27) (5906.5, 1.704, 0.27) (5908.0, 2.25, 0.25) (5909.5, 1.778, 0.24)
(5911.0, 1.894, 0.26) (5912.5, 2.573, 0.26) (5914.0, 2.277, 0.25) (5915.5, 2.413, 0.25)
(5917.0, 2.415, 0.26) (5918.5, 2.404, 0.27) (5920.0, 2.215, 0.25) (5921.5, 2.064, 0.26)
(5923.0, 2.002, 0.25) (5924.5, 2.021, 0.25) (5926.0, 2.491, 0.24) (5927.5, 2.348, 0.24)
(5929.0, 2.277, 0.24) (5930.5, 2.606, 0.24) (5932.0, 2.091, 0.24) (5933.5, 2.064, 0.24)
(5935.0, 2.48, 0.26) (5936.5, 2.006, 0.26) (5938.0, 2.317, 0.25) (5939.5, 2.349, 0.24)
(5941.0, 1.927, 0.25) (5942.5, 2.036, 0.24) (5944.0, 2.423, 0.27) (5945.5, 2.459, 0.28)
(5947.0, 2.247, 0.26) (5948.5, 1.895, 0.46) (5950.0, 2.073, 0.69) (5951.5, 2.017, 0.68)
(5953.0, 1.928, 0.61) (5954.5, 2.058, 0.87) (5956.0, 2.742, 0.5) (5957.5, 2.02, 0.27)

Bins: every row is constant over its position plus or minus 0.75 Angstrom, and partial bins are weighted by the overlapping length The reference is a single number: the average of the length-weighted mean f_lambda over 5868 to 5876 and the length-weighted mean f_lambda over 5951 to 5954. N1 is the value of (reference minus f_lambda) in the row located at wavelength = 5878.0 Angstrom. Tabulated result -0.26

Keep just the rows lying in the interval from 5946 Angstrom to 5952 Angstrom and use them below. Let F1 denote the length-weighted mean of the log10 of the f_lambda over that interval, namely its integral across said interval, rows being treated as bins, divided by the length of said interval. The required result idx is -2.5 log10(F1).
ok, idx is 1.250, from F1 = 0.316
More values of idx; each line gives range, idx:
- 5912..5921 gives 1.068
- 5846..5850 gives 1.068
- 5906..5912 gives 1.362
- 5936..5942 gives 1.200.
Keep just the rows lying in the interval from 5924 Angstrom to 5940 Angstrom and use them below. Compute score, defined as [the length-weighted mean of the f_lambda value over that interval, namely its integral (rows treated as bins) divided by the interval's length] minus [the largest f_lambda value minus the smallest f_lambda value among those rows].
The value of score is 1.7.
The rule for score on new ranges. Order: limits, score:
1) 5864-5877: 1.9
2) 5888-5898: 1.5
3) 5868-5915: 1.2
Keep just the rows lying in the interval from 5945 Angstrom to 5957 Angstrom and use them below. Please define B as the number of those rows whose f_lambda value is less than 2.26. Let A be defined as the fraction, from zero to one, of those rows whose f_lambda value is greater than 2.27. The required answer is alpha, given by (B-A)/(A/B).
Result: 138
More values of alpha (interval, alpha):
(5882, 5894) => 28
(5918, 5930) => 28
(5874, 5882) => 0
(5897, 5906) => 145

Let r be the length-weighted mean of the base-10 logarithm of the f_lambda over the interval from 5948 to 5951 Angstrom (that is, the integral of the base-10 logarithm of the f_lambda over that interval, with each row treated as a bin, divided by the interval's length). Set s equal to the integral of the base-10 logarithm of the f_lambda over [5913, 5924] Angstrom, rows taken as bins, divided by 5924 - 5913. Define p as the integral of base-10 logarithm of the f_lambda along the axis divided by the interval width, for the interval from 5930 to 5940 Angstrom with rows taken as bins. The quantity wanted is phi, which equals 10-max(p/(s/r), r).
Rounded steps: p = 0.353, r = 0.30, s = 0.352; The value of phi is 9.70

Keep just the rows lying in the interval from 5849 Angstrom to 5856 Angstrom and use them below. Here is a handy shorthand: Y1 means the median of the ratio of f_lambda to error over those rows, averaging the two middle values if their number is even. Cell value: 9.0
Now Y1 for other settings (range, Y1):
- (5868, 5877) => 8.9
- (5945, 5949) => 8.6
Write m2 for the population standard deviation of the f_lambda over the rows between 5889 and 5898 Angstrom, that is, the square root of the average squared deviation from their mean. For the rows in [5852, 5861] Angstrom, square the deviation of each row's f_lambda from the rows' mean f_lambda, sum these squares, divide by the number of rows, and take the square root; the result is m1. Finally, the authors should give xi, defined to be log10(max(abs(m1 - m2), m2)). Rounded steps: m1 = 0.189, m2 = 0.14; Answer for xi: -0.84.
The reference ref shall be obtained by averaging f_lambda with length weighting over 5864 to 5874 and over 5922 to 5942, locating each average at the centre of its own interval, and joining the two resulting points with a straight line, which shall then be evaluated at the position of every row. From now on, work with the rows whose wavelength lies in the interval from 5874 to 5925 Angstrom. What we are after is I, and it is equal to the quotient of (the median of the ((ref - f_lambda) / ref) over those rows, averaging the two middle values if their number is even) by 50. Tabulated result 0.0006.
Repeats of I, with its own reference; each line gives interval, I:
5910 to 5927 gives -0.0002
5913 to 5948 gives -0.0004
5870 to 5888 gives -0.0006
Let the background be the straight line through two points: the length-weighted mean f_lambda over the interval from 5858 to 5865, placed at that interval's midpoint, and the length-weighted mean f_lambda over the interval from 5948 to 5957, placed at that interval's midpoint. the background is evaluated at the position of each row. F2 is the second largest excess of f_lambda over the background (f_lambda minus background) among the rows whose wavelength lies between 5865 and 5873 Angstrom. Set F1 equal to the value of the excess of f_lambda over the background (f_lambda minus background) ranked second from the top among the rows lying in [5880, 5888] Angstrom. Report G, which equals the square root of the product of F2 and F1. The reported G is 0.06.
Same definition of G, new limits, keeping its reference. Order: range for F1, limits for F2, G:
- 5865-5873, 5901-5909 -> 0.02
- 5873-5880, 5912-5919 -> 0.16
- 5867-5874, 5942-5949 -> 0.10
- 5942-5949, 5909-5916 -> 0.23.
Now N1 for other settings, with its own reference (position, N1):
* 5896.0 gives 0.37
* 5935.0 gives -0.33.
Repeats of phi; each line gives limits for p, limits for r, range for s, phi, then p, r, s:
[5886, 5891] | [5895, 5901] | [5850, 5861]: 9.69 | 0.303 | 0.31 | 0.347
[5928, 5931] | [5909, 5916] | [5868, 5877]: 9.65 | 0.383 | 0.34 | 0.369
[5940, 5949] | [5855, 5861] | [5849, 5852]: 9.63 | 0.336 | 0.37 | 0.359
